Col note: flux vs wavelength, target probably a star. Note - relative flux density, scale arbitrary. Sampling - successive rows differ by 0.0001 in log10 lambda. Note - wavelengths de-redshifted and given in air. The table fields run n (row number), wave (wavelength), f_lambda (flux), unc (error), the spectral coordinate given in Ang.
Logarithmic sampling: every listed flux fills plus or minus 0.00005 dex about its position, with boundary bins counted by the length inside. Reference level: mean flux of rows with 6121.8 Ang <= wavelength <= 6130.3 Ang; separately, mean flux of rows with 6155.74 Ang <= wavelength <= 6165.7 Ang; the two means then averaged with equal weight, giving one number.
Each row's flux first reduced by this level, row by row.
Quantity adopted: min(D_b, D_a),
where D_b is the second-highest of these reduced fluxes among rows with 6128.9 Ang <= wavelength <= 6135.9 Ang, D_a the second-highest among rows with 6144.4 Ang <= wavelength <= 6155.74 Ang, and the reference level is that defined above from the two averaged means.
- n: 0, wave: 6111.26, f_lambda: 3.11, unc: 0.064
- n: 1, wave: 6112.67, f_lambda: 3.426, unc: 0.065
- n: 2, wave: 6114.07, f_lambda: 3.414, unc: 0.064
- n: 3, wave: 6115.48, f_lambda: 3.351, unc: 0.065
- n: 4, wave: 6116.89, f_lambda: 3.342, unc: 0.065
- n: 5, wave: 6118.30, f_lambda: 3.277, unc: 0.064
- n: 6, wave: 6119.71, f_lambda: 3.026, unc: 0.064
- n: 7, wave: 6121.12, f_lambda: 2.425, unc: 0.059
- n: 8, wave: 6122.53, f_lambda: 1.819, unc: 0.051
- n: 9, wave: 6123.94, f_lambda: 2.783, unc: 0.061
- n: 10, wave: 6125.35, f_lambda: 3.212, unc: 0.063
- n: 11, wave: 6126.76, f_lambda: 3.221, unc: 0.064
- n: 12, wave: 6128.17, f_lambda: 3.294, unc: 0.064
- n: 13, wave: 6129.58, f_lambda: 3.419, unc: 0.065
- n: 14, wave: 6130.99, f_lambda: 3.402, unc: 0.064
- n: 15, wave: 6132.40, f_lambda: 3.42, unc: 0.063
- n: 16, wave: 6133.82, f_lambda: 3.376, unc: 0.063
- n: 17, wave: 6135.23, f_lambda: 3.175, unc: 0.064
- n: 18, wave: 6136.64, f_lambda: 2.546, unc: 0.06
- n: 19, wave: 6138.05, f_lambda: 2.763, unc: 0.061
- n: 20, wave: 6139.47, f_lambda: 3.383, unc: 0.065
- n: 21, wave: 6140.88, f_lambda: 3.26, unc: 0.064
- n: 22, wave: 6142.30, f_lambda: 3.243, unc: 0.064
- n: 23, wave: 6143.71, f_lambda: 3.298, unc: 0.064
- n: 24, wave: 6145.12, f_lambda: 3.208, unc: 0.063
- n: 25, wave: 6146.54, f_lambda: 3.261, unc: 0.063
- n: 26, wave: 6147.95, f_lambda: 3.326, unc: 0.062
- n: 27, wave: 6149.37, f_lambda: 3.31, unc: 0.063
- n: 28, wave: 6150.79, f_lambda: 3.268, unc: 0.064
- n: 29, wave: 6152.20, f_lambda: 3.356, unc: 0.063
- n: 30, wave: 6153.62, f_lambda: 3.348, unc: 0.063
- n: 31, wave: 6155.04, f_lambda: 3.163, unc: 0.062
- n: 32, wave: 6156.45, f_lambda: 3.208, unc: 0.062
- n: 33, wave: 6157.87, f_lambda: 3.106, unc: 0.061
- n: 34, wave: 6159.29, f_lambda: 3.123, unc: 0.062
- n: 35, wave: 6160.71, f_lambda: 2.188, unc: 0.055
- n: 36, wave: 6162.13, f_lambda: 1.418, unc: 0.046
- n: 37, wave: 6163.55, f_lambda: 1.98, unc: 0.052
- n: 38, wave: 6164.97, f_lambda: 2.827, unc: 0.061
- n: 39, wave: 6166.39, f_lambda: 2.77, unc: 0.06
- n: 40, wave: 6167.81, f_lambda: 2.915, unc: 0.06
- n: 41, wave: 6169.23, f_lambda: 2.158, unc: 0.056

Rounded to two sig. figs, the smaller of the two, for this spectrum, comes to 0.59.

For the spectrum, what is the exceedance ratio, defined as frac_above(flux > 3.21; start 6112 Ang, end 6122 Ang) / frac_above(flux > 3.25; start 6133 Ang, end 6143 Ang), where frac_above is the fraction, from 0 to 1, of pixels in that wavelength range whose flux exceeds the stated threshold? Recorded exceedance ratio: 1.67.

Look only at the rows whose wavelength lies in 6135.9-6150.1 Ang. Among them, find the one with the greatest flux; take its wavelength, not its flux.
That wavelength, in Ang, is 6139.47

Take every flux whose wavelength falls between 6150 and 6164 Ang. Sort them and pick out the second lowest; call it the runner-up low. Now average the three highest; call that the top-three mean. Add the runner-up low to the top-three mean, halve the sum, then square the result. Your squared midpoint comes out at 7.0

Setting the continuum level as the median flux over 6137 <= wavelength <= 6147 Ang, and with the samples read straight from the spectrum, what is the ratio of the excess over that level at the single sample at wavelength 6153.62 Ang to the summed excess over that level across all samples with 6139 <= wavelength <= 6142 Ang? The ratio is 0.72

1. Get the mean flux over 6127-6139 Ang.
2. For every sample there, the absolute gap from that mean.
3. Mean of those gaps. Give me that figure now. 0.26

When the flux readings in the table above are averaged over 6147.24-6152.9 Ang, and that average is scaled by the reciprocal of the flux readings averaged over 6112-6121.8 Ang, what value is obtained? 1.04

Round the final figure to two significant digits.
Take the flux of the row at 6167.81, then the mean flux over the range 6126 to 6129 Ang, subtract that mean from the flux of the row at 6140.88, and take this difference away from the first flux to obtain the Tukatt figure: 2.9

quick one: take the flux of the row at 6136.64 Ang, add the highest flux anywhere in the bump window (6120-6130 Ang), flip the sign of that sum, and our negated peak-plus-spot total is -6.0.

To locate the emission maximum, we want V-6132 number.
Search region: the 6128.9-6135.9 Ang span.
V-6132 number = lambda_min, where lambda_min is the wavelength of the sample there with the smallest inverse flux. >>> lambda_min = 6132.40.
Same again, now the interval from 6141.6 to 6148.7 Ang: 6147.95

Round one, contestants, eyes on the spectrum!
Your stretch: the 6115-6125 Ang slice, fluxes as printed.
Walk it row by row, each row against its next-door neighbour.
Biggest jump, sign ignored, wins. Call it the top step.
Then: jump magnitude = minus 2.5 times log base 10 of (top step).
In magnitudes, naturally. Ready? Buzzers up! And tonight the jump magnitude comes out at 0.04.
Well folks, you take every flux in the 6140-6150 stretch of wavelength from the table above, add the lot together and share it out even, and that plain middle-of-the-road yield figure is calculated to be 3.3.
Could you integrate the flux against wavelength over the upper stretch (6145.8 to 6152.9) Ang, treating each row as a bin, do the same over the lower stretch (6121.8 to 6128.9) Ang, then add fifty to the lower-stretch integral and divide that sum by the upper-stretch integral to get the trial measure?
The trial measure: 3.00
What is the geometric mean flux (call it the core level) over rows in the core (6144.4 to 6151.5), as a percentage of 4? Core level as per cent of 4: 81.9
